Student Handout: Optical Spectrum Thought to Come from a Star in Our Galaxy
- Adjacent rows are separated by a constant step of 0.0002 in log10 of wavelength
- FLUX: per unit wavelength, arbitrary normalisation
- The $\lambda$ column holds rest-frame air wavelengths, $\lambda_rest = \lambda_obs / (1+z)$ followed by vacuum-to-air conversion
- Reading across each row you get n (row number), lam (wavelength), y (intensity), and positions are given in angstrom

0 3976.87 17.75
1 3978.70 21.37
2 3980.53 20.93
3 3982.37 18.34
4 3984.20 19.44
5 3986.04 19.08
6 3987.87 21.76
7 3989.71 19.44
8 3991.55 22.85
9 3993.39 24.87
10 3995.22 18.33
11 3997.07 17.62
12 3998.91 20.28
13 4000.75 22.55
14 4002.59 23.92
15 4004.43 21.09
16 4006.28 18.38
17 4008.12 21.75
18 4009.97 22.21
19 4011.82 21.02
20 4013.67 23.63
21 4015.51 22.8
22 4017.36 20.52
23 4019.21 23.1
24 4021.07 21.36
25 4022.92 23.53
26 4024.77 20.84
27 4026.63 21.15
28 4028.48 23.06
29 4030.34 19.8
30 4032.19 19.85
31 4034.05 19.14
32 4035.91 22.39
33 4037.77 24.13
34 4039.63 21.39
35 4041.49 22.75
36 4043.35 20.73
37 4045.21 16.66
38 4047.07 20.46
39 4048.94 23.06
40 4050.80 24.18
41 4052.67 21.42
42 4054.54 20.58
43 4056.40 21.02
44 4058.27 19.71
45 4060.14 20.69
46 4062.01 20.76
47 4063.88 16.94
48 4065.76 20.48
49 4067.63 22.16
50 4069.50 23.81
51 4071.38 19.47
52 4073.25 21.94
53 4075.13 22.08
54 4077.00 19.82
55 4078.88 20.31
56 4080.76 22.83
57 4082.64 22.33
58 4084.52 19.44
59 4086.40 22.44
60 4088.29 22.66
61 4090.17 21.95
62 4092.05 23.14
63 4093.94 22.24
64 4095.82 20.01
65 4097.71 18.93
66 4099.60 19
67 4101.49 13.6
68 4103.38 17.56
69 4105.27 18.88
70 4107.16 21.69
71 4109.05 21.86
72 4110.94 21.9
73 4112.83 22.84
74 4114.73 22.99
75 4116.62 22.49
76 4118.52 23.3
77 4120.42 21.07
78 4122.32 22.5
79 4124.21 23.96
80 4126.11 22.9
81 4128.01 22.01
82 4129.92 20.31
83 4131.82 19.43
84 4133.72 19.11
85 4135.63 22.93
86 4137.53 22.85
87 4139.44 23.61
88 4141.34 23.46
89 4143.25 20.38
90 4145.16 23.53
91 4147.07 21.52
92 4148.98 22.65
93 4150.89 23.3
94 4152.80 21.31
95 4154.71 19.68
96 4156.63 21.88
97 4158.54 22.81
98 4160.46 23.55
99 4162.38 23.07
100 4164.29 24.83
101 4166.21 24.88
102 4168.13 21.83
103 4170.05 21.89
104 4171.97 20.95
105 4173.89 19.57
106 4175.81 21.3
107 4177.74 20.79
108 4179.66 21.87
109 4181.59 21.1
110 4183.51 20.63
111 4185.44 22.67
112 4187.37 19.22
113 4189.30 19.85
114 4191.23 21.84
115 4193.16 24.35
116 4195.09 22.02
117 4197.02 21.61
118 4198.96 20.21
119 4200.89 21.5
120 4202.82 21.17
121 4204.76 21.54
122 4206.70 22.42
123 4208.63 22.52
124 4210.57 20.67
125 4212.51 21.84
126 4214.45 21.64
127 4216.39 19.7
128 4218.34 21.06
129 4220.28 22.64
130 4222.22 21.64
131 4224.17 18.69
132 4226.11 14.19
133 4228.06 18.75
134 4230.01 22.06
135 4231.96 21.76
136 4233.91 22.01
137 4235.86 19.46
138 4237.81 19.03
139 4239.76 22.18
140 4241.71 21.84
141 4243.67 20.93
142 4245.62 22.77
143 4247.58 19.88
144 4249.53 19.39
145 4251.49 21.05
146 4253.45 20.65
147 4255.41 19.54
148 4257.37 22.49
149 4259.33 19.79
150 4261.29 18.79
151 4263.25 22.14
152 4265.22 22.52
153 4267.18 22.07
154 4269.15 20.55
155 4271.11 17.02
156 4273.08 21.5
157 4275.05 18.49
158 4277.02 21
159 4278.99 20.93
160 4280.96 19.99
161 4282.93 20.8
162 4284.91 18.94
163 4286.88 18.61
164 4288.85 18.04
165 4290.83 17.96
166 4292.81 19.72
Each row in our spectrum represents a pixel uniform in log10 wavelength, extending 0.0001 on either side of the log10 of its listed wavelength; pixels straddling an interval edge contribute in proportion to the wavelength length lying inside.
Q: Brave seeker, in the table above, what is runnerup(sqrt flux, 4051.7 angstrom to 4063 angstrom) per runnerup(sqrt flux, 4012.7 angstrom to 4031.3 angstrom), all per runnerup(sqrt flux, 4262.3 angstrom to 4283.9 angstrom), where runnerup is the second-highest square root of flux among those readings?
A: 0.2009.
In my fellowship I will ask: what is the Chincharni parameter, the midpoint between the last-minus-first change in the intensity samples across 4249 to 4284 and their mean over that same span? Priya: 10.9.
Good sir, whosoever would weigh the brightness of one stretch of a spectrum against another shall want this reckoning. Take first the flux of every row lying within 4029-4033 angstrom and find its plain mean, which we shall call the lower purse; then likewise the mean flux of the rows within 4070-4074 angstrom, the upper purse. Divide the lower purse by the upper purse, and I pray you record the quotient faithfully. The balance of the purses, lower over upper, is 0.96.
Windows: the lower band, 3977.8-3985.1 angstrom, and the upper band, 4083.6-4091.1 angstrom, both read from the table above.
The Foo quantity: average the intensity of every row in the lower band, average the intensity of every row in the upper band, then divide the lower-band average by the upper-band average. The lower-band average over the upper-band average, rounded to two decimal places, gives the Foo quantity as 0.93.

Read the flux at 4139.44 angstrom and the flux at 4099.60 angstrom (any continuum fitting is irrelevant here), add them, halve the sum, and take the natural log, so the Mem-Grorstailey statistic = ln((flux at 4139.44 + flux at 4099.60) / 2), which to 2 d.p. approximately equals 3.06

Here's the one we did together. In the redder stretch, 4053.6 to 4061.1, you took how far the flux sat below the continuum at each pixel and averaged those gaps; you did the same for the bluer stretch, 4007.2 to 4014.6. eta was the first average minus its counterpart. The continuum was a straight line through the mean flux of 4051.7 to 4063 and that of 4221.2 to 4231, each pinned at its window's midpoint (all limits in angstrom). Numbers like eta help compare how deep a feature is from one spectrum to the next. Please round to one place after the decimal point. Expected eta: 1.2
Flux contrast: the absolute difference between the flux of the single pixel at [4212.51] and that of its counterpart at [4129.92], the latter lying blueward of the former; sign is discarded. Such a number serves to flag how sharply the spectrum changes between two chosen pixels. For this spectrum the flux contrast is 1.5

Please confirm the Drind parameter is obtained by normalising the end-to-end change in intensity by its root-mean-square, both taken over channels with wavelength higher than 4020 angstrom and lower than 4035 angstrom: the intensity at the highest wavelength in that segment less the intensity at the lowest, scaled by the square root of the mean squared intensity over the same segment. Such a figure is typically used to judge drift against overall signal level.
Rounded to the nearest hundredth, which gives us -0.11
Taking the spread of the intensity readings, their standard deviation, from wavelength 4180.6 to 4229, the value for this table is 1.9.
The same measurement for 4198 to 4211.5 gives 0.8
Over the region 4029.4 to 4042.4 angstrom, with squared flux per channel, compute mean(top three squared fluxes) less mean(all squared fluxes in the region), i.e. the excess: 75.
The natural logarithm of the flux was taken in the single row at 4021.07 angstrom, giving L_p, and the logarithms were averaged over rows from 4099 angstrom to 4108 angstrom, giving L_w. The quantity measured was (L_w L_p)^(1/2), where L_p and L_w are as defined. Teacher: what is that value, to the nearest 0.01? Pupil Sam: 2.97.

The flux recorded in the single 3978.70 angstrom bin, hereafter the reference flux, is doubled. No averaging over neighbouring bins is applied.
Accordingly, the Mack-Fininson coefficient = 43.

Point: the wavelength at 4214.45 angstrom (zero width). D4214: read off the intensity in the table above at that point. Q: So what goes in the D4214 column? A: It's 21.64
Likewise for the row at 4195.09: 22.02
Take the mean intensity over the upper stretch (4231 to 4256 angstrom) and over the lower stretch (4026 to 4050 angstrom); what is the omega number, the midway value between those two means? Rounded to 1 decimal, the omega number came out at 21.0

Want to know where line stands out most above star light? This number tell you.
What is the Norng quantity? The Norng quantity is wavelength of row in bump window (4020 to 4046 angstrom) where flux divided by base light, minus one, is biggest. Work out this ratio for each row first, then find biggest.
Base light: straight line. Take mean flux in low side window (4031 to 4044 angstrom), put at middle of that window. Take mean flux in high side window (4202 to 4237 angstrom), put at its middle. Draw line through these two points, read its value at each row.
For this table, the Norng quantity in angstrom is 4037.77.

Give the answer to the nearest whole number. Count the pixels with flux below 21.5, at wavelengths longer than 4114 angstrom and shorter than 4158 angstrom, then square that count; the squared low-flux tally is 49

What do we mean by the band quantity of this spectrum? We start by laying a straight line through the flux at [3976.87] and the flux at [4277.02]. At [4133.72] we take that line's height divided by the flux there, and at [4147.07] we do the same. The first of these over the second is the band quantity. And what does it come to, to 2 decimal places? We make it 1.12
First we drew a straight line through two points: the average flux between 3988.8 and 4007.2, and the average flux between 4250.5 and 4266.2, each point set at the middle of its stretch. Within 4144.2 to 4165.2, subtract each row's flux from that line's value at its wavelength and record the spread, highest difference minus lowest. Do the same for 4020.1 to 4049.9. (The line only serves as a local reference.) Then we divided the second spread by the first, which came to 1.4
